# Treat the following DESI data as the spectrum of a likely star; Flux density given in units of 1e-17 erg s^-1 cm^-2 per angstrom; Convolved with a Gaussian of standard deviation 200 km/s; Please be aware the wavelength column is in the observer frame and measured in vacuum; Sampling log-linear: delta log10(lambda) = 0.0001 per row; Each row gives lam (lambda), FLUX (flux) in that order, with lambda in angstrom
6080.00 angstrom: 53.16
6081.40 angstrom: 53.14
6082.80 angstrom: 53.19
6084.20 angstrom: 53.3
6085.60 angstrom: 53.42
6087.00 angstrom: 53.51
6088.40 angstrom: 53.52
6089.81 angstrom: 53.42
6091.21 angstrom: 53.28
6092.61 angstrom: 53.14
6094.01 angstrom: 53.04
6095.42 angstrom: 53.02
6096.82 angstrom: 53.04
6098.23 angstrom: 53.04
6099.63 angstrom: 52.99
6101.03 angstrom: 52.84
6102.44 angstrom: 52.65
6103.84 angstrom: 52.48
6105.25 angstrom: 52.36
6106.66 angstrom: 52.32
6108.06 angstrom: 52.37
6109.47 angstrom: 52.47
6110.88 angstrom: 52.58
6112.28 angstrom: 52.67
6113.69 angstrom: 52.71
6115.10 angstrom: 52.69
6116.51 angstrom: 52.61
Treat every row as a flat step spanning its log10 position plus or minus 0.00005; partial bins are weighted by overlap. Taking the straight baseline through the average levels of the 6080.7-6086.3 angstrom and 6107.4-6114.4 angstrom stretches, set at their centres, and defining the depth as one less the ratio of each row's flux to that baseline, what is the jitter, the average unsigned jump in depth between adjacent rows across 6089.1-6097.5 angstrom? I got 0.0013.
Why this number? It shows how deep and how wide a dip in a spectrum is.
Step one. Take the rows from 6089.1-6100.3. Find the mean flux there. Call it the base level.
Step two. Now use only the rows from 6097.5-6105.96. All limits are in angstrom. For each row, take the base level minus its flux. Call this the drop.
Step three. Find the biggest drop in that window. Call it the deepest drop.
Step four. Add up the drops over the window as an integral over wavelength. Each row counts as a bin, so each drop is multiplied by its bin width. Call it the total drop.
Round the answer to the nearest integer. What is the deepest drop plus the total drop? 4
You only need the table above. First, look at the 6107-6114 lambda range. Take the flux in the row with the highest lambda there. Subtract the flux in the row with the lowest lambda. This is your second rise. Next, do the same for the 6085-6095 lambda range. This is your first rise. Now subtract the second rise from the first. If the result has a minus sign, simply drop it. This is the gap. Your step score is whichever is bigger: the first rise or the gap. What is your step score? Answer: 0.7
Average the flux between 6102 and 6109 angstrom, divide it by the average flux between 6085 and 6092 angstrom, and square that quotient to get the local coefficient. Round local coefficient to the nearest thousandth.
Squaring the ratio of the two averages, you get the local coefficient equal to 0.963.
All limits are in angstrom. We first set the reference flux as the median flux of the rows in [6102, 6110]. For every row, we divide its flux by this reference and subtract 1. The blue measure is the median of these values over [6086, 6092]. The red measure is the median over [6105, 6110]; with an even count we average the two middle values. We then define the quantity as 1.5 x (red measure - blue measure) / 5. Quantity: -0.0063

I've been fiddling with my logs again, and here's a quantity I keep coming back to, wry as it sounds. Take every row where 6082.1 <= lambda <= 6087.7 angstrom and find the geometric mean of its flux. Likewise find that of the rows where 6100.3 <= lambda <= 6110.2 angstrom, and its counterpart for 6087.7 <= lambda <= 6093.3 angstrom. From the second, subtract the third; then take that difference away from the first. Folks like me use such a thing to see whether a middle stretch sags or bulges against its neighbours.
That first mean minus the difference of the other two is 54.2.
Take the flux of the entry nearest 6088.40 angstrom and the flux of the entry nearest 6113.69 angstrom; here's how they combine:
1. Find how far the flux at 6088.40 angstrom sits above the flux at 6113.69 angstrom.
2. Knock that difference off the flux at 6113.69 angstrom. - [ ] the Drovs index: 51.9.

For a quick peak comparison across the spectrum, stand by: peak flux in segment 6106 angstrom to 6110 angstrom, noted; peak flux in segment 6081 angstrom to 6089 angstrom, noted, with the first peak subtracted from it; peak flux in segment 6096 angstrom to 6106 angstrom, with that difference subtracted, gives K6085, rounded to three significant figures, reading 52.0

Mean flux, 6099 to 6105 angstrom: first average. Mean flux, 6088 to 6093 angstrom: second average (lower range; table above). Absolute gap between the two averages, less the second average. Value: -52.7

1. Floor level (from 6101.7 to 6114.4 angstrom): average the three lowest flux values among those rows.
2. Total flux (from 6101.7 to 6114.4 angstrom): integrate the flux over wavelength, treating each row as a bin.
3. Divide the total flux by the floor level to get 13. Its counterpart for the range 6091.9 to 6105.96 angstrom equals 14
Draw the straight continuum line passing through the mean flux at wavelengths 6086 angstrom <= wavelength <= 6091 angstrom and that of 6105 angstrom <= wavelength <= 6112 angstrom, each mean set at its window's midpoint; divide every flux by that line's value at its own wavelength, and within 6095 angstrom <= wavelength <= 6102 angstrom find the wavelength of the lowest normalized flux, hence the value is 6095.42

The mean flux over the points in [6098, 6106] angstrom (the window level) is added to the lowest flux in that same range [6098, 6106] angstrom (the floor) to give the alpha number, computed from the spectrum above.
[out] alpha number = 105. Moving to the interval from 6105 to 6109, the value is 105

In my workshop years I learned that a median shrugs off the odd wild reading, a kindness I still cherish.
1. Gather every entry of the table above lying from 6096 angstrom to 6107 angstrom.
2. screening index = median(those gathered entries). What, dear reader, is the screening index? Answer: 52.7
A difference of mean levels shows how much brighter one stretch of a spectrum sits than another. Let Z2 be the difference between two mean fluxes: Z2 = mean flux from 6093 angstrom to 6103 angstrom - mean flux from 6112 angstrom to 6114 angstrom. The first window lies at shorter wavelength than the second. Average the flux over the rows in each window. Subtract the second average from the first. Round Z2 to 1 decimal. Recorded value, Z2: 0.3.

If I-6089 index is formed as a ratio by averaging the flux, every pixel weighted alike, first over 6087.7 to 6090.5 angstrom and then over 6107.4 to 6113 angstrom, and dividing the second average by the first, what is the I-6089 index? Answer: 0.98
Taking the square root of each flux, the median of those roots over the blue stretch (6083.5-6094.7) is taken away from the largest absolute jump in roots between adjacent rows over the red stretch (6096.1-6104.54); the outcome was -7.29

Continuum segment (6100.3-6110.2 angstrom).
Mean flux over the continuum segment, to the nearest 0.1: 52.5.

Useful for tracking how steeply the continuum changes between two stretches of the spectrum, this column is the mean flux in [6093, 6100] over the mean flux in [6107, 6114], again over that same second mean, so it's 0.0192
